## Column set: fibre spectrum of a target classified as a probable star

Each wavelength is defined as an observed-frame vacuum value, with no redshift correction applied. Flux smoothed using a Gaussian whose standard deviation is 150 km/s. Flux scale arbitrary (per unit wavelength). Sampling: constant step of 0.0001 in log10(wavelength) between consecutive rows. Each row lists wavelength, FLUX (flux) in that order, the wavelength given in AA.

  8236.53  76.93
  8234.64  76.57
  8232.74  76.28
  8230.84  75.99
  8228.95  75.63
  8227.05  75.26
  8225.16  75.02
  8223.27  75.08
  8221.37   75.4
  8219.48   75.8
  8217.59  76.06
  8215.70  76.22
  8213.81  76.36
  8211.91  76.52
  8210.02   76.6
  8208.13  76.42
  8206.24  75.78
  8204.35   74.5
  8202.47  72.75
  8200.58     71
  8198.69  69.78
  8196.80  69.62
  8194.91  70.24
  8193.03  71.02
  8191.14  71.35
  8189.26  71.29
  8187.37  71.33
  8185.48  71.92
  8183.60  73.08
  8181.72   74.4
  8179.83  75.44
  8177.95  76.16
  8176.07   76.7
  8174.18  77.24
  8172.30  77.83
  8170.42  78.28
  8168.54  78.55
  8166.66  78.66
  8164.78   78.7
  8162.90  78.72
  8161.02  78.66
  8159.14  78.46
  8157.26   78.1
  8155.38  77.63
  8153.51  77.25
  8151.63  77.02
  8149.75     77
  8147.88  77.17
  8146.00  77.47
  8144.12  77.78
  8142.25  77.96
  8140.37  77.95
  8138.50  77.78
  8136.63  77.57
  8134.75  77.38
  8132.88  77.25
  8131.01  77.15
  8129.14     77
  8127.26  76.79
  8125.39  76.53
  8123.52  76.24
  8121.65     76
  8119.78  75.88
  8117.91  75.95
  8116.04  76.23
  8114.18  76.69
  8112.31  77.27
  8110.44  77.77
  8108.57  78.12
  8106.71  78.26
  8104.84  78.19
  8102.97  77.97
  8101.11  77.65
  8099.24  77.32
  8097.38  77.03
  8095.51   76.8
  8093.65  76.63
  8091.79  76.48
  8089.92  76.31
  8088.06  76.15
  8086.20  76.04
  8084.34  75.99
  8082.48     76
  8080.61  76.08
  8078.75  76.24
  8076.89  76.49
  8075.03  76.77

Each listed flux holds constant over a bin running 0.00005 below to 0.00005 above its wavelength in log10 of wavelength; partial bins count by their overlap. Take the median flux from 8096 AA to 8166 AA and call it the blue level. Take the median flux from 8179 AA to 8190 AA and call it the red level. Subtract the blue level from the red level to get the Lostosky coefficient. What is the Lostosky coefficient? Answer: -4.9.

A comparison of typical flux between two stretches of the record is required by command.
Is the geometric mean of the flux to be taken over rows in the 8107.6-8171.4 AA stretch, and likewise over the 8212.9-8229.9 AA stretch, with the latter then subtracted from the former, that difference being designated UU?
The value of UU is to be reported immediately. 1.8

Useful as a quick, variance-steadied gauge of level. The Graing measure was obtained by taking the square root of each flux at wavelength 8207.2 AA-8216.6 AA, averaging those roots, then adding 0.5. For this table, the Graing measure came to 9.24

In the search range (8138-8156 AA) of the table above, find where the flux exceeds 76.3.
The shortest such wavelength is 8138.50 AA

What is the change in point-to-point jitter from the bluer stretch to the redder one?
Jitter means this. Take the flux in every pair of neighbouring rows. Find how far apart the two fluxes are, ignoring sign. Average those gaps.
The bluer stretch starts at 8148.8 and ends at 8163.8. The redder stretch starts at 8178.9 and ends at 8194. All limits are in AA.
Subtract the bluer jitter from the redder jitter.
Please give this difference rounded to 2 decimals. 0.40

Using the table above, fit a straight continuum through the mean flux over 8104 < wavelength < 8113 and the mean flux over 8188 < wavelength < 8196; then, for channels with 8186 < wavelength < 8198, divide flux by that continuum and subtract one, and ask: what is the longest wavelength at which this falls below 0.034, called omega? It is 8196.80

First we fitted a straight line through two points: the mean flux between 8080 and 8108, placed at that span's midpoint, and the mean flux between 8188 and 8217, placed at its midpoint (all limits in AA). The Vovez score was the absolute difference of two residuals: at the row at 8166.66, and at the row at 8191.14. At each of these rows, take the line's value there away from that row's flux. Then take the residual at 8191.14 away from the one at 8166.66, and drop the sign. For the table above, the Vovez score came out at 7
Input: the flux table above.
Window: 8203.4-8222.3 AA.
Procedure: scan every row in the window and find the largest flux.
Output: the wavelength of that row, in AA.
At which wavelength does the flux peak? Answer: 8210.02 AA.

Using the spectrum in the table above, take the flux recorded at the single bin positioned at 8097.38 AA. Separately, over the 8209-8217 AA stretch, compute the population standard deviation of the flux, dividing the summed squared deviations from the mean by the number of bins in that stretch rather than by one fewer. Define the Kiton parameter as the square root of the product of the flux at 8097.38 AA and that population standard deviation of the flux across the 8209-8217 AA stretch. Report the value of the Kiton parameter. 3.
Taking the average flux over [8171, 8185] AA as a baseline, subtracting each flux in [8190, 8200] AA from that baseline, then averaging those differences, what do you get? 5.4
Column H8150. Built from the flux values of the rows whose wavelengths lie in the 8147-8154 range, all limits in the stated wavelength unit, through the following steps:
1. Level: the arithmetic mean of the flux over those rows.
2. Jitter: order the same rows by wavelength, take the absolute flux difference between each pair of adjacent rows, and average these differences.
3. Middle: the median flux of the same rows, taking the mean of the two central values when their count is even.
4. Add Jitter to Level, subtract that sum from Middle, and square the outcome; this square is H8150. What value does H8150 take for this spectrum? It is 0.02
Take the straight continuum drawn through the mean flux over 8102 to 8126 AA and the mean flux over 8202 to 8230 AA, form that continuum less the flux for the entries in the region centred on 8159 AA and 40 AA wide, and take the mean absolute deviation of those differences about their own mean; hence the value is 0.64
